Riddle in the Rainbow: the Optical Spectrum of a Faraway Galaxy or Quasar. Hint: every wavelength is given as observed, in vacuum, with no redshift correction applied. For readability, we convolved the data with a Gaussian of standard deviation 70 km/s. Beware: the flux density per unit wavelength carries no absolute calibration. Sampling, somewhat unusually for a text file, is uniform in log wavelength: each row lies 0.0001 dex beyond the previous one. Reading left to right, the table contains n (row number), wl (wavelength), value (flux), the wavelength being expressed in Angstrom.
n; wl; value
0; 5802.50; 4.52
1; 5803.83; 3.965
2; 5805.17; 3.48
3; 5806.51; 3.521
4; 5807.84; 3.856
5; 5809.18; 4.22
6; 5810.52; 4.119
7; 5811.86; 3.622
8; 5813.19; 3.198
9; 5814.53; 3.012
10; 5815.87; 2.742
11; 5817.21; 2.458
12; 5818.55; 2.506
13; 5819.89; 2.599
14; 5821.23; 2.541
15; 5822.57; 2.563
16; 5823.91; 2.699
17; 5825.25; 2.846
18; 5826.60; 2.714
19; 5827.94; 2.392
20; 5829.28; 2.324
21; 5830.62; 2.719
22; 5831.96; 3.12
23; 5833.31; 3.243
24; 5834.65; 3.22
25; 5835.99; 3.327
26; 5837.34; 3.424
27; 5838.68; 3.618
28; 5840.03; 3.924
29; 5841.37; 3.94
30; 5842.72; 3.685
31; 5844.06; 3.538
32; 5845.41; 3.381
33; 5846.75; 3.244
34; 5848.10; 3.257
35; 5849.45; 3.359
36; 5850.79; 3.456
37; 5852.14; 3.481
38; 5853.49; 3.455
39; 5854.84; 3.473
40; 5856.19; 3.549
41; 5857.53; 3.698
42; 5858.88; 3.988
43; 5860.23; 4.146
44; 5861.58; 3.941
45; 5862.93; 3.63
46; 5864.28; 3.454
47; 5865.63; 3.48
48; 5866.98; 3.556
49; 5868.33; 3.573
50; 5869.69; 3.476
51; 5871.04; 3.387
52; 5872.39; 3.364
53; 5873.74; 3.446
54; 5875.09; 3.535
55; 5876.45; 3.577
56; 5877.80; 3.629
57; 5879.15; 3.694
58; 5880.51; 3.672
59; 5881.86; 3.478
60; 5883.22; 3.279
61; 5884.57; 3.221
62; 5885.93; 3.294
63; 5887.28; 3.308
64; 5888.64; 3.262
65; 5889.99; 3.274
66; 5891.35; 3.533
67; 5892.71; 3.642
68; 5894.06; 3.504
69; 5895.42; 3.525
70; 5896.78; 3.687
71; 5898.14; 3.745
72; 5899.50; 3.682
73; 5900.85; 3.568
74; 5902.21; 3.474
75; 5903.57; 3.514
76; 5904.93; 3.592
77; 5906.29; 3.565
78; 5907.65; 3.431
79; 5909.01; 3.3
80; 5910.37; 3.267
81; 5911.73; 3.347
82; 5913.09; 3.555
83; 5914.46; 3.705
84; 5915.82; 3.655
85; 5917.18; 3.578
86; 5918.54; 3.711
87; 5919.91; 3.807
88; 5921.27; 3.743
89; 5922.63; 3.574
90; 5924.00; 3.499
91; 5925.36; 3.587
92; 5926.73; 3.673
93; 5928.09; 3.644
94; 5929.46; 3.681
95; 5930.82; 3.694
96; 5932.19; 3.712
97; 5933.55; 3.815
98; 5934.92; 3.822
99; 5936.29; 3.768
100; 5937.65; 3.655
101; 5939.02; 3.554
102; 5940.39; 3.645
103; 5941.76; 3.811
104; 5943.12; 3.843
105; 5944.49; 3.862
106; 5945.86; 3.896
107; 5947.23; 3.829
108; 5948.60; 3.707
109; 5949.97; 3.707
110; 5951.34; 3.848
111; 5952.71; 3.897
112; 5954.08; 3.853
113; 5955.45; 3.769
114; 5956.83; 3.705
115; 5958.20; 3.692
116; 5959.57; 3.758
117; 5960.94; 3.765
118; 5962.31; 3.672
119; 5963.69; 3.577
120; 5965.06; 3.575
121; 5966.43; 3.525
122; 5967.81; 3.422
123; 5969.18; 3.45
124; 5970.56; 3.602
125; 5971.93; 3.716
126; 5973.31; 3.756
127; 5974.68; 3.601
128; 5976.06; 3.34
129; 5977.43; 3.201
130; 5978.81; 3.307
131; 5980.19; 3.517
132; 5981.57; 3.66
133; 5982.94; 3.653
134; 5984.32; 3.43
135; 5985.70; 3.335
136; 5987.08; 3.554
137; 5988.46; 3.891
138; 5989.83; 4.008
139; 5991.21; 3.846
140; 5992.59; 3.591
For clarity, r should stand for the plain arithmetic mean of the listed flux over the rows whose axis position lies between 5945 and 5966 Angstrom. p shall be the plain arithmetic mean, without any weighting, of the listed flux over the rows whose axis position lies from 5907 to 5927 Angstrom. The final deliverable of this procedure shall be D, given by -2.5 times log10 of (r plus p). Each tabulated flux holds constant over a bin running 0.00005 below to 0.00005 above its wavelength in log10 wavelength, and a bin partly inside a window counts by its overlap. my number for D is -2.16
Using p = 3.56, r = 3.75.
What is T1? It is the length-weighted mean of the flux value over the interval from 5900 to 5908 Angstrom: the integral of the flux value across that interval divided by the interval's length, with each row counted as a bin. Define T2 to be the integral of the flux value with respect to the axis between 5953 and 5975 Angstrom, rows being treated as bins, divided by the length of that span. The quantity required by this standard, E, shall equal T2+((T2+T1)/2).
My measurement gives 7.3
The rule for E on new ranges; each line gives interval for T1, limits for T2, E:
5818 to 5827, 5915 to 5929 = 6.8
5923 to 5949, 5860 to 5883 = 7.2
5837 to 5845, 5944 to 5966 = 7.5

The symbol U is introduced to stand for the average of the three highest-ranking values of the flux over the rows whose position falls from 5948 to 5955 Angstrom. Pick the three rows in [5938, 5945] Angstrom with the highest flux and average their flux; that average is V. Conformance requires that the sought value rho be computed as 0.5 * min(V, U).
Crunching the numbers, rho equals 1.92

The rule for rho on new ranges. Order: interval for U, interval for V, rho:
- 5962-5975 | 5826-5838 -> 1.67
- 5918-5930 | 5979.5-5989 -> 1.87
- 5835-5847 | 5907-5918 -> 1.82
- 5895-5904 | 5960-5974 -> 1.85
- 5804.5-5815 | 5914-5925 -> 1.88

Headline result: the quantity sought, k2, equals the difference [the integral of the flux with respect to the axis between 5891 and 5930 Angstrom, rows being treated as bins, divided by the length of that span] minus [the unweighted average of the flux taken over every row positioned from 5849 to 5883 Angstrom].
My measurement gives 0.0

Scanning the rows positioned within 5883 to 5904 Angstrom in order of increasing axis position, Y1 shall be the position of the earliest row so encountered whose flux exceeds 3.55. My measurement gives 5892.71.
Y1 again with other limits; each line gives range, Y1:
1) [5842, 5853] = 5842.72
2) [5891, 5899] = 5892.71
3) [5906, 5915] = 5906.29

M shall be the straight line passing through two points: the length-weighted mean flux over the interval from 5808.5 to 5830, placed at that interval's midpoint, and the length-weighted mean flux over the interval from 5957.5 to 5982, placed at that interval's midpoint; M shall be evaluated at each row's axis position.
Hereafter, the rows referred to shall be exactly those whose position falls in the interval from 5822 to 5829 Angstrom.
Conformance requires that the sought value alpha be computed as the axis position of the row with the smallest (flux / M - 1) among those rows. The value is 5827.94 Angstrom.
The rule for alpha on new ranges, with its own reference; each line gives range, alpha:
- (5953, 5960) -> 5958.20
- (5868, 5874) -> 5872.39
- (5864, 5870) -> 5869.69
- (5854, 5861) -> 5854.84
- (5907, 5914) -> 5910.37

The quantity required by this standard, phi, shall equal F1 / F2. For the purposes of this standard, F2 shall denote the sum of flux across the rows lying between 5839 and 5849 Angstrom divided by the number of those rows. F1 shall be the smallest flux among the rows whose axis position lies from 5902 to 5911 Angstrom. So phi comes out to 0.92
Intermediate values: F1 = 3.267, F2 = 3.57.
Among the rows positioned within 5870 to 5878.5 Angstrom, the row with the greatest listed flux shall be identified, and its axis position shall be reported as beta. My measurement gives 5877.80 Angstrom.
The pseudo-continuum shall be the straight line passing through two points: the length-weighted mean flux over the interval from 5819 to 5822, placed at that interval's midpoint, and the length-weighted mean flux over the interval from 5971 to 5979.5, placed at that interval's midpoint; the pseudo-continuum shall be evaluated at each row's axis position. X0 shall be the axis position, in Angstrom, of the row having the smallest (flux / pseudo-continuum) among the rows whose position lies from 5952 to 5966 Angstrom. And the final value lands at 5965.06 Angstrom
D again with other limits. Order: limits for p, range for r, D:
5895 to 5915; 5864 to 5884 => -2.12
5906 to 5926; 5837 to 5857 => -2.12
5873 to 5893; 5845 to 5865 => -2.12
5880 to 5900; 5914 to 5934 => -2.14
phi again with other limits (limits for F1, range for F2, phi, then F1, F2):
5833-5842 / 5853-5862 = 0.86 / 3.22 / 3.75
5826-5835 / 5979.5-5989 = 0.65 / 2.324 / 3.58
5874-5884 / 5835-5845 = 0.90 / 3.279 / 3.64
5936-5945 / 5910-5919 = 1.00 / 3.554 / 3.55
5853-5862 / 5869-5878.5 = 0.99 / 3.455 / 3.49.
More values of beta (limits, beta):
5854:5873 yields 5860.23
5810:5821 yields 5810.52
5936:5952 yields 5945.86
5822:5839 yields 5838.68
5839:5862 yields 5860.23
